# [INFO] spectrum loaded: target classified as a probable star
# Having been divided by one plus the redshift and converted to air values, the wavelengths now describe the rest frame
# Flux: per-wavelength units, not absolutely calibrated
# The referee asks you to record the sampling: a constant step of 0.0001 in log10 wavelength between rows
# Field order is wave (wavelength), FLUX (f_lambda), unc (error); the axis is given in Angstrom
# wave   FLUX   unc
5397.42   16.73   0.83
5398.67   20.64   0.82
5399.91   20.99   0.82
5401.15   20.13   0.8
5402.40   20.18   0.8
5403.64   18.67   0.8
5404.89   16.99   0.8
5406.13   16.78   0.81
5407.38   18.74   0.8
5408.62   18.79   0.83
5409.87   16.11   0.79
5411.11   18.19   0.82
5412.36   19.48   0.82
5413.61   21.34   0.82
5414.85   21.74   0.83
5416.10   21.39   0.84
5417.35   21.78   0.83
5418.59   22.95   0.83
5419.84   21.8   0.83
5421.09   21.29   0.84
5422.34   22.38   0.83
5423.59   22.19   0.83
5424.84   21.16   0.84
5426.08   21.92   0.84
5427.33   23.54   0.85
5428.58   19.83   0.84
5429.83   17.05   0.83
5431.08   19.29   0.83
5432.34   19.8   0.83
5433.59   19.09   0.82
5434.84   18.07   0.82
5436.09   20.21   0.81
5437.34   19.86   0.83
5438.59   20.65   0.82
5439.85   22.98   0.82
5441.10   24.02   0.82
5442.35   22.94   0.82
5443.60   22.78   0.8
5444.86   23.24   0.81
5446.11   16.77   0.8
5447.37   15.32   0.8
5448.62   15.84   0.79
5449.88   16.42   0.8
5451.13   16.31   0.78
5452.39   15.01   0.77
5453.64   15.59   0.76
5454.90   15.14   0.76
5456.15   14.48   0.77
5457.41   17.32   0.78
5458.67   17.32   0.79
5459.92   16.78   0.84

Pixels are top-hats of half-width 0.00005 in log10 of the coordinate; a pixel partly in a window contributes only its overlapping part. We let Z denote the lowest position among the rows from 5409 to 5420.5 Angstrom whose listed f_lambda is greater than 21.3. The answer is 5413.61 Angstrom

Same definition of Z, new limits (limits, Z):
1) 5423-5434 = 5423.59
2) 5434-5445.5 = 5439.85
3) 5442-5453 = 5442.35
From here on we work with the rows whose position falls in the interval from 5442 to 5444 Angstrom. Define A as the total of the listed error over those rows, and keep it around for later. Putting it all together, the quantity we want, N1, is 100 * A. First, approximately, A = 1.62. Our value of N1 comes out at 162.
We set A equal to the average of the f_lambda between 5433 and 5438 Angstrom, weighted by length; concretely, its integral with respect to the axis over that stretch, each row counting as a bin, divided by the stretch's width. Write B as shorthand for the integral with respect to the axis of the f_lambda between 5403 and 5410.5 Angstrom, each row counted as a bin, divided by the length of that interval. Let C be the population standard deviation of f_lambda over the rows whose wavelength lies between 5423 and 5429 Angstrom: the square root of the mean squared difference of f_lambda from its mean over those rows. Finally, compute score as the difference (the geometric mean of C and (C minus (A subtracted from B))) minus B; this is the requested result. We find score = -15.8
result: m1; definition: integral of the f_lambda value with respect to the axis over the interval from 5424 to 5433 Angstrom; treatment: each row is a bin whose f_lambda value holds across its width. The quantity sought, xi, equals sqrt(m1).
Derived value 13.6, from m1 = 184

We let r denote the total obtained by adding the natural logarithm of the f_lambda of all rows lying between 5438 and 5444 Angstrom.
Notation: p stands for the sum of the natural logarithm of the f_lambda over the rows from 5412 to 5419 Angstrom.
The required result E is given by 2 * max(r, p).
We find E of 36.8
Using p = 18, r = 16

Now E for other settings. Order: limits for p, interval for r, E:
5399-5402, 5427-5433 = 29.9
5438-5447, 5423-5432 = 43.1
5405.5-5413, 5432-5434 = 34.7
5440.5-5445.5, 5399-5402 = 25.2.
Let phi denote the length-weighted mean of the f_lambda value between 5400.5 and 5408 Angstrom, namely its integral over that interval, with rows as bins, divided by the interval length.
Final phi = 19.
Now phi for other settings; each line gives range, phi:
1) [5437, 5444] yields 22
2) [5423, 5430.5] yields 21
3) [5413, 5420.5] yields 22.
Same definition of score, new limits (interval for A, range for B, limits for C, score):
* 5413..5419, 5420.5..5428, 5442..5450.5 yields -18.8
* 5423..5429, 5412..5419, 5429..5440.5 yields -19.8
